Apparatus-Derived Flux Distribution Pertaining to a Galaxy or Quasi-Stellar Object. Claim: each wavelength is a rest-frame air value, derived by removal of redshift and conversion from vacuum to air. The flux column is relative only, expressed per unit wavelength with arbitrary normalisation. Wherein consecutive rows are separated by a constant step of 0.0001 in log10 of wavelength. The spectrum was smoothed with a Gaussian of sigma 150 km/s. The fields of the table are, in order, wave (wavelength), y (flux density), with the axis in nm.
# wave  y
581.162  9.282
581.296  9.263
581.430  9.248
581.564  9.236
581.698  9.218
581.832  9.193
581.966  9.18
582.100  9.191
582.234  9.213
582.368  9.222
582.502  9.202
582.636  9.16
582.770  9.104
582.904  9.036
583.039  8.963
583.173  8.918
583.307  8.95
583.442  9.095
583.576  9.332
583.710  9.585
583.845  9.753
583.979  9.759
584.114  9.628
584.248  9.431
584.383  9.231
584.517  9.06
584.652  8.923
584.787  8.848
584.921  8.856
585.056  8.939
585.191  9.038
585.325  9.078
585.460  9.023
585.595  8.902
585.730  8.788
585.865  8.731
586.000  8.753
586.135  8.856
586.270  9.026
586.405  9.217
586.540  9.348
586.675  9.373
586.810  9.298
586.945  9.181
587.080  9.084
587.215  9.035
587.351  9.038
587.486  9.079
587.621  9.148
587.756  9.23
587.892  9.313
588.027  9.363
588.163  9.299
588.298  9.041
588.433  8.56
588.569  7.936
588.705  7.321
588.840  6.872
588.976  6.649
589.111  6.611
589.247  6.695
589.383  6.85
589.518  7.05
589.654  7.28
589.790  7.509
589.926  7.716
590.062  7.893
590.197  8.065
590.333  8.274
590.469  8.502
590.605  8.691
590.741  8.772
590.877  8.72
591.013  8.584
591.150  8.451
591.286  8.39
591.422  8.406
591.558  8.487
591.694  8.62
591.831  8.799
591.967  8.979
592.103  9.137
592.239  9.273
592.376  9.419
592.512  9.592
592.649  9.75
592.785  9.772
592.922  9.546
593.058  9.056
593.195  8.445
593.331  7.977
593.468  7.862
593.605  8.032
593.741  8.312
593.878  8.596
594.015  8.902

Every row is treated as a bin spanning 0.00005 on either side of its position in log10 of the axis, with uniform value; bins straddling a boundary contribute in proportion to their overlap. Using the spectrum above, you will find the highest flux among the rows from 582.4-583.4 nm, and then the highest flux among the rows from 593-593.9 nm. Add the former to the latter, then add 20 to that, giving 38.3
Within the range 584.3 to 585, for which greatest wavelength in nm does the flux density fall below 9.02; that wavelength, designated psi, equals 584.921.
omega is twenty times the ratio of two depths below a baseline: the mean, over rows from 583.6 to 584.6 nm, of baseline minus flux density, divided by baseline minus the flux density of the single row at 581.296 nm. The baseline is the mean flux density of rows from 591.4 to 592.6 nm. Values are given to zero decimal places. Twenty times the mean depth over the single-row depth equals 36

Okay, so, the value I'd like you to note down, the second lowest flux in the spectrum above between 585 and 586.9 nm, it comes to 8.753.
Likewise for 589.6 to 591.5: 7.509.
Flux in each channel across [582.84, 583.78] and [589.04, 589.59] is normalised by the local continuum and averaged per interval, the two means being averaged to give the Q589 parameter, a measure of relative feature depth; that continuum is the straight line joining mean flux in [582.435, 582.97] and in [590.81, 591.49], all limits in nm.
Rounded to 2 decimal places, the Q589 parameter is 0.90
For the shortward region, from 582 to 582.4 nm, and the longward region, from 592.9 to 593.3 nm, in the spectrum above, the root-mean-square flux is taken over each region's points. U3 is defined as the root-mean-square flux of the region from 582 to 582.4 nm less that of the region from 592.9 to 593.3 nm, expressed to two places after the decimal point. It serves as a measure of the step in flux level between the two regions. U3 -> 0.18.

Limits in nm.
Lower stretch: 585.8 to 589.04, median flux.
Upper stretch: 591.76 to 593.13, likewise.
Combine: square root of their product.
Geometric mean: 9.20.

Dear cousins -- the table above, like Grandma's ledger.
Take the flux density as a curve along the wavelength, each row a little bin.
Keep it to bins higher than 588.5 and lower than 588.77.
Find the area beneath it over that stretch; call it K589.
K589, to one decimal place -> 2.1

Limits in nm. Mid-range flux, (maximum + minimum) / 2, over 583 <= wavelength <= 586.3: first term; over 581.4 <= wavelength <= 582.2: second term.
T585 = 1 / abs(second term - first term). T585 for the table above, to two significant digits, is 32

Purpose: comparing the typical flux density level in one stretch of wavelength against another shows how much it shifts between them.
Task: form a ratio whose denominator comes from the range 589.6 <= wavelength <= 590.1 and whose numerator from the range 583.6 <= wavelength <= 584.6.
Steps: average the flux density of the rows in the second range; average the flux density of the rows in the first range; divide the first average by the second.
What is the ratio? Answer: 1.25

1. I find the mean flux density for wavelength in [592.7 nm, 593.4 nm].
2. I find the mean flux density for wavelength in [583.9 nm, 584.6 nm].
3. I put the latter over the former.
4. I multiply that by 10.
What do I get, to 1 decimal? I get 10.5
